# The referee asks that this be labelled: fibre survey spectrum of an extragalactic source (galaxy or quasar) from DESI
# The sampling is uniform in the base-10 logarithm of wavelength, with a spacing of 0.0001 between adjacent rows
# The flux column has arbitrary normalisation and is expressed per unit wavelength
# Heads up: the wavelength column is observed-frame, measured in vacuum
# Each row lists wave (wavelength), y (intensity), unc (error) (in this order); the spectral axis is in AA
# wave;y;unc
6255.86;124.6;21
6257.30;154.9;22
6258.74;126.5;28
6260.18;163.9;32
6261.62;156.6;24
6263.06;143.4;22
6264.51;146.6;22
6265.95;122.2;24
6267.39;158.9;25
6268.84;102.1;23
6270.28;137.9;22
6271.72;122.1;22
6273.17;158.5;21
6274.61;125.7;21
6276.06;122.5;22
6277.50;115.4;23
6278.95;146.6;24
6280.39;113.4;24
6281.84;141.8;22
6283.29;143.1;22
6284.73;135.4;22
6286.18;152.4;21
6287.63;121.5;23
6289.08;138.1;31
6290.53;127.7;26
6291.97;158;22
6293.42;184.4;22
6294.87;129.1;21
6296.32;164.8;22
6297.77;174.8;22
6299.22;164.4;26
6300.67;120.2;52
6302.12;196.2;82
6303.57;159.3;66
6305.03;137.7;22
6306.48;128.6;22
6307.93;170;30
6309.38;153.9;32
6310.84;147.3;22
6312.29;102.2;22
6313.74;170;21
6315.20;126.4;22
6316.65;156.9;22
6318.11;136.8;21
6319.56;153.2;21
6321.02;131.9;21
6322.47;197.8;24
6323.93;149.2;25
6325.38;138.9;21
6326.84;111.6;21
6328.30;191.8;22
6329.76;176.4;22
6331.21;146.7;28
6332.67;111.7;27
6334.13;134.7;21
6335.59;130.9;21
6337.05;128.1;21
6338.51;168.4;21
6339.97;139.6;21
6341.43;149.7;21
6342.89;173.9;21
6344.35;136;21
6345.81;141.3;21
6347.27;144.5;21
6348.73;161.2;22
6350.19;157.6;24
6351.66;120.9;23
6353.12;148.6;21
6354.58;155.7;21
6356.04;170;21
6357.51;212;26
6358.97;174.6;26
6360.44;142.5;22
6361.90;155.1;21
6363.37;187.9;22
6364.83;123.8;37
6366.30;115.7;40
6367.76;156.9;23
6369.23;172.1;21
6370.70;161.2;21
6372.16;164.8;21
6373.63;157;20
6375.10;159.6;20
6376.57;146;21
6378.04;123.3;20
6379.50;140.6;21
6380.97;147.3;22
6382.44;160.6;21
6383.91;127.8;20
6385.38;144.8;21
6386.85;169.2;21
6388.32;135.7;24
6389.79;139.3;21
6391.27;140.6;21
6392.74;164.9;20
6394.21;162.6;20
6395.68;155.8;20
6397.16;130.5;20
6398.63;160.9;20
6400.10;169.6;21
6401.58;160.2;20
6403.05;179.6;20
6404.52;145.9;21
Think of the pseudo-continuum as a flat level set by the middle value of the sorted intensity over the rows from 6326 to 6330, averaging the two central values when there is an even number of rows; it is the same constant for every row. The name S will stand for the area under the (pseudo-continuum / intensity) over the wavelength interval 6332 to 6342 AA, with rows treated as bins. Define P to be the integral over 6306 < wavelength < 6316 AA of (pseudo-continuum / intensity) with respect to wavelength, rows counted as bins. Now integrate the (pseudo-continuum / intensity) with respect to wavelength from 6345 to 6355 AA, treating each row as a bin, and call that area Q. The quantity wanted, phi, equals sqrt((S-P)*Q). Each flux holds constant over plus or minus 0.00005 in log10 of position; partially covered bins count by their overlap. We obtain 1.9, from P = 12.7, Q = 12.12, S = 13.0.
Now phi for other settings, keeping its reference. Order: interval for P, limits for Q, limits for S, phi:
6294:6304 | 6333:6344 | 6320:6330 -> 2.2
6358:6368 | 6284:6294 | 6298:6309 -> 3.3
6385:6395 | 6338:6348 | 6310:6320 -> 3.5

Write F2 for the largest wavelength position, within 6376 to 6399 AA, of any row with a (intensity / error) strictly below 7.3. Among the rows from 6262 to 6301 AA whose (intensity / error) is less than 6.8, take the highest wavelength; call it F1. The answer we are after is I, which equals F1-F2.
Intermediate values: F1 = 6300.67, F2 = 6397.16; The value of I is -96.5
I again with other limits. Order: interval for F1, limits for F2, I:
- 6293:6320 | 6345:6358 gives -35.0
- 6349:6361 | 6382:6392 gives -30.8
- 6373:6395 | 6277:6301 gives 90.6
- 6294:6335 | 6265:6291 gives 43.6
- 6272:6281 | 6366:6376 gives -87.4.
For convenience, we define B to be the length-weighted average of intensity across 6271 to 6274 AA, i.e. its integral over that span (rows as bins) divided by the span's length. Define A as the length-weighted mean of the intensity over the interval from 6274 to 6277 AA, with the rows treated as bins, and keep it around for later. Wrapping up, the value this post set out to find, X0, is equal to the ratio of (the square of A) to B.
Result 109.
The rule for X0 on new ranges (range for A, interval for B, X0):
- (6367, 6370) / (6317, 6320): 184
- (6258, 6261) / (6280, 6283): 162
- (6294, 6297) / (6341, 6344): 138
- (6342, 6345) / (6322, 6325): 144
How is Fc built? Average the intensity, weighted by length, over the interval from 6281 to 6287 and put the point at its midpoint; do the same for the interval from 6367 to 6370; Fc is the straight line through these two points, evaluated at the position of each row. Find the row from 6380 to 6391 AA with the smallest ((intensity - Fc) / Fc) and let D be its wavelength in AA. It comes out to 6383.91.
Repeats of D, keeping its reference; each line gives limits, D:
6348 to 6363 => 6351.66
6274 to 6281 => 6280.39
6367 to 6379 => 6378.04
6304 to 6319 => 6312.29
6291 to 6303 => 6300.67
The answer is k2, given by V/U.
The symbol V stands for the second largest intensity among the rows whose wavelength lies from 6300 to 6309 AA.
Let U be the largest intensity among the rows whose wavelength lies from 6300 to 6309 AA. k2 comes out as 0.866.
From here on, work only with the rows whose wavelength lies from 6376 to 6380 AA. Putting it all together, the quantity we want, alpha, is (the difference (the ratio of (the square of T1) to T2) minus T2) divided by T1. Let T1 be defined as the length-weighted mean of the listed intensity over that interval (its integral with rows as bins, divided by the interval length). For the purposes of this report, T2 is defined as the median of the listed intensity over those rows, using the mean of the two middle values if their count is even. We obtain -0.063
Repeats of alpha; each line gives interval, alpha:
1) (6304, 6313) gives -0.027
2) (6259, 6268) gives -0.056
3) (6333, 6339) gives 0.068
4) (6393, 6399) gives -0.070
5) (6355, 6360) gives 0.072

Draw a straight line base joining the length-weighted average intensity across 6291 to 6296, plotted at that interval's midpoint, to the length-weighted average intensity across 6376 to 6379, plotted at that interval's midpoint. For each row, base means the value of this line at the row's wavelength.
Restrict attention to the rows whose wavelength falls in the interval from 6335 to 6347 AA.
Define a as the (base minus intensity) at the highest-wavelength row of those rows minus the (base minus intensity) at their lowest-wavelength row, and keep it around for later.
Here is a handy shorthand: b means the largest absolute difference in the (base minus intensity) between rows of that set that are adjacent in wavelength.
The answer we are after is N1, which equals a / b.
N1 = -0.3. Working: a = -13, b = 41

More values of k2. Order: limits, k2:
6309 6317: 0.923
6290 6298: 0.948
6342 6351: 0.927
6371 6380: 0.968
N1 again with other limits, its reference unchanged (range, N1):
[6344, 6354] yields -0.4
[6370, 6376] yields 0.1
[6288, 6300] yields -0.5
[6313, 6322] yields 0.8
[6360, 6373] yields -0.4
